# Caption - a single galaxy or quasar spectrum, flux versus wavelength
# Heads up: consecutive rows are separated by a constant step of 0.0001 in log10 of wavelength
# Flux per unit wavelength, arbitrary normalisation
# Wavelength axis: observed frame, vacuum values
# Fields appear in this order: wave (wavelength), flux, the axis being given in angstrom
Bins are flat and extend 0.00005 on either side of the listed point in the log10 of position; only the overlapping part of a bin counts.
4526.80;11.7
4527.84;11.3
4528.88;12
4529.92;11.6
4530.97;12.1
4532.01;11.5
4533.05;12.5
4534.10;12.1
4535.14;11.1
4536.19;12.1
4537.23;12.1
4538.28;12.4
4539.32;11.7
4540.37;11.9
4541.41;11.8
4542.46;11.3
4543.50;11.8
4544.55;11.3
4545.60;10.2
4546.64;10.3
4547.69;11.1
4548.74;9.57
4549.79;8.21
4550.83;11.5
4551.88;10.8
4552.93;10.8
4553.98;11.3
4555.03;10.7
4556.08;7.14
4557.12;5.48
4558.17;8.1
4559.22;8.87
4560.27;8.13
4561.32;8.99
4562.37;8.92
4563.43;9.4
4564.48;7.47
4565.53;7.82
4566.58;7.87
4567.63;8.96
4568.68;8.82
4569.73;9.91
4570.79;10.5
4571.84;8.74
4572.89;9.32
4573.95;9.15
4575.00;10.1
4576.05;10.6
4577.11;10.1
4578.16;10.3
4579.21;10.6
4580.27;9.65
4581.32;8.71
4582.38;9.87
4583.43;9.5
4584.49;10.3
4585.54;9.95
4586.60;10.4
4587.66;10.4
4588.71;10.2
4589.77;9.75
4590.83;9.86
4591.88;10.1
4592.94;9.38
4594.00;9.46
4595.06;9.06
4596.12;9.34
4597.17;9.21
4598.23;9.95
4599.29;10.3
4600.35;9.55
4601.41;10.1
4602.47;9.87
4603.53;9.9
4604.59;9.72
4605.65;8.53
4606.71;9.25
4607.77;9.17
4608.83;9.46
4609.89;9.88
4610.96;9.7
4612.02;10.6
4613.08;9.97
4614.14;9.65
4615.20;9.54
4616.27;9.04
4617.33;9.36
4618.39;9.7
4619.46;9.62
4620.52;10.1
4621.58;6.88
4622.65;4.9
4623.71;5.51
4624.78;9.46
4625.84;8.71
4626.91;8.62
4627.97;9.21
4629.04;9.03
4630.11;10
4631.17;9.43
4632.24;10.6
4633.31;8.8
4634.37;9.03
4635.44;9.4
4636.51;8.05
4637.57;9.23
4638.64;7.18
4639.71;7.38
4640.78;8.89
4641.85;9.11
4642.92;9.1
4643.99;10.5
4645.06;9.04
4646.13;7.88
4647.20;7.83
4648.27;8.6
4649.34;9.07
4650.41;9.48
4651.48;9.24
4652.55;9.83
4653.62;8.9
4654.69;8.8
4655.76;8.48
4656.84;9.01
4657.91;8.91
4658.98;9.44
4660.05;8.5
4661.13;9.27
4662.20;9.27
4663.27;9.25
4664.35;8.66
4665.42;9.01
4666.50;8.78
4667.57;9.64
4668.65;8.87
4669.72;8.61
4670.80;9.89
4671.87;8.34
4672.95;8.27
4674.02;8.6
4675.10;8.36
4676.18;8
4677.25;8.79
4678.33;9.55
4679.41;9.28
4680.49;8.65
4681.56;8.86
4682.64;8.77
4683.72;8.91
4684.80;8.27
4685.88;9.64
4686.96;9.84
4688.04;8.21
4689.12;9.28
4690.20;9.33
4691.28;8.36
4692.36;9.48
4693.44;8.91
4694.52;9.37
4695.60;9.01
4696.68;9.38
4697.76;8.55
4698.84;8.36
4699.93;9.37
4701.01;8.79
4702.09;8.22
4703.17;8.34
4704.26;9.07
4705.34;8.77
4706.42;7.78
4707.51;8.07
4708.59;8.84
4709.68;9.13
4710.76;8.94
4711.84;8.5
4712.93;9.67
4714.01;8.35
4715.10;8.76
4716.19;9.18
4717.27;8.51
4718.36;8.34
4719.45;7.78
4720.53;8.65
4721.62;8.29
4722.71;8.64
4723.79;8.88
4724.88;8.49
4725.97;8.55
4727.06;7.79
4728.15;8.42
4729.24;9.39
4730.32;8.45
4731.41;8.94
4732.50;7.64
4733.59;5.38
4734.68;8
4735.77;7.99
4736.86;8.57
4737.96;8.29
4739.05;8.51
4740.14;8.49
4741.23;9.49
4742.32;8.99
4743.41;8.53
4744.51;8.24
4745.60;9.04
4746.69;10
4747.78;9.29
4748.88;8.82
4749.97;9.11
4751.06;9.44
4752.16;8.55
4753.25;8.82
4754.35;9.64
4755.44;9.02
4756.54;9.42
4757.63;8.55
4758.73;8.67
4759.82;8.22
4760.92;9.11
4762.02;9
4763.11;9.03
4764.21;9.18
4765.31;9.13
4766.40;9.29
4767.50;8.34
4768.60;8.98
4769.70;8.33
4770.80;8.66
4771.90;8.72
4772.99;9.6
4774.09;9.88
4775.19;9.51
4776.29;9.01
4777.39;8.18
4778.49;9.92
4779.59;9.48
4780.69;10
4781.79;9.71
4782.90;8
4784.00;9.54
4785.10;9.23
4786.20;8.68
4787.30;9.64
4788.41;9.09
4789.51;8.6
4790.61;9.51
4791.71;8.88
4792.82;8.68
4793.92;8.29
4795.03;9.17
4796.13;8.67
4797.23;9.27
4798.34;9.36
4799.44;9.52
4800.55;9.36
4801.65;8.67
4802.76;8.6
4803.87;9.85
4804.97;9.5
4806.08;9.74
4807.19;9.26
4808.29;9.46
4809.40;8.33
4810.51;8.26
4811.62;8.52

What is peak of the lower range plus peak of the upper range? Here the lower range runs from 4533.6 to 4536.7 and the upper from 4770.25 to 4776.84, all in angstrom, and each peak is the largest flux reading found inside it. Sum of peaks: 22.0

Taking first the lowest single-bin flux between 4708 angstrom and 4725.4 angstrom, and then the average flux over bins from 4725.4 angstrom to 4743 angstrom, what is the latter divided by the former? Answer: 1.07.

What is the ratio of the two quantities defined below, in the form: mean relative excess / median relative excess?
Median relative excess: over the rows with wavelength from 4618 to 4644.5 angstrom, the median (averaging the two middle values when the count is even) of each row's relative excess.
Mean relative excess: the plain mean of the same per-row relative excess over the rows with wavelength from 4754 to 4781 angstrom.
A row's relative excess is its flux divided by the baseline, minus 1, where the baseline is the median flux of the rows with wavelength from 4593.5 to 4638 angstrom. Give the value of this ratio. 1.1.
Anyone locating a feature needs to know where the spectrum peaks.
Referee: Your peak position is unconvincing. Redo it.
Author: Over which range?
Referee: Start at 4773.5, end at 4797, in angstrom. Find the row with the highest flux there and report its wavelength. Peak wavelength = 4780.69 angstrom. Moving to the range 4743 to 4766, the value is 4746.69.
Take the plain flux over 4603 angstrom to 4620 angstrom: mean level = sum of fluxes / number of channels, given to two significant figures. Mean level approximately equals 9.6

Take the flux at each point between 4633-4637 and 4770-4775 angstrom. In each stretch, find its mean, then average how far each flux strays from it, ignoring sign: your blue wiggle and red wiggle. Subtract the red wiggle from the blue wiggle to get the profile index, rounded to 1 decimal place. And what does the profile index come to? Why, -0.1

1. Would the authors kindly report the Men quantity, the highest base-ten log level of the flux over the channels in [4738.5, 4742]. 0.977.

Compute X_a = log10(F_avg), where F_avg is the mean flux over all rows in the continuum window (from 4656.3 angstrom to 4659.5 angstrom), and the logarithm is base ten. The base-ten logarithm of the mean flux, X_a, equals 0.96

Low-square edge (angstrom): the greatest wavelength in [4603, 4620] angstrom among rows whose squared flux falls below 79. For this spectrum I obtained 4605.65 angstrom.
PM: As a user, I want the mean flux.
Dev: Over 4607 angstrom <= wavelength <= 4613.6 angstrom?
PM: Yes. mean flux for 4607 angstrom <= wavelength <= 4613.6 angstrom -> 9.8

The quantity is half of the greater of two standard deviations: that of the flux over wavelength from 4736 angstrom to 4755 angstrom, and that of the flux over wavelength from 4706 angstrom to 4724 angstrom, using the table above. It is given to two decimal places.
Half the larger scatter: 0.25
